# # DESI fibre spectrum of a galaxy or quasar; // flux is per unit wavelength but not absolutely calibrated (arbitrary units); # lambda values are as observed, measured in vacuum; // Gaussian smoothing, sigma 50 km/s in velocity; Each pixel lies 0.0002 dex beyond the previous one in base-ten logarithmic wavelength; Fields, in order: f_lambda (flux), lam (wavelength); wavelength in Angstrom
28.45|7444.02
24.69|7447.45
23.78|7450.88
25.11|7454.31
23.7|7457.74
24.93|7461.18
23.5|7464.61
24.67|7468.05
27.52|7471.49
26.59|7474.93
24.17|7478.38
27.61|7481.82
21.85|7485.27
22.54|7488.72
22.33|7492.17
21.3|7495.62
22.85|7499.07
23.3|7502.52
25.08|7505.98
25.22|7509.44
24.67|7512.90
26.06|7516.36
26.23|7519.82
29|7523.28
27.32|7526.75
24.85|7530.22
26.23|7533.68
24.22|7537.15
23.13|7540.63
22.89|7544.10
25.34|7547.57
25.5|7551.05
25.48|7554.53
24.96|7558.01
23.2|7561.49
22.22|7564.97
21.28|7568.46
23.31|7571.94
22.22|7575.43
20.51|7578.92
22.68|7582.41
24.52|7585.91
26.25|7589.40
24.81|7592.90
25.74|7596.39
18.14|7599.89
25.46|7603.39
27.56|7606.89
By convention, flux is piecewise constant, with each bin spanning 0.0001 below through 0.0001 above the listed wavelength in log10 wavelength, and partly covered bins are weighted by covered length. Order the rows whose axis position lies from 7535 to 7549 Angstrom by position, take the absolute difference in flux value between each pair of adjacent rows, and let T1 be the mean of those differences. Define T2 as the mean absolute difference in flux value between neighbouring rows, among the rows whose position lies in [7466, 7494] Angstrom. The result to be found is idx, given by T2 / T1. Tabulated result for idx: 1.8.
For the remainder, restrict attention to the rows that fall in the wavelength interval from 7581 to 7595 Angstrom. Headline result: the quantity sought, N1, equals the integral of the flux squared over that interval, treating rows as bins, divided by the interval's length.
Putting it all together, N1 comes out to 609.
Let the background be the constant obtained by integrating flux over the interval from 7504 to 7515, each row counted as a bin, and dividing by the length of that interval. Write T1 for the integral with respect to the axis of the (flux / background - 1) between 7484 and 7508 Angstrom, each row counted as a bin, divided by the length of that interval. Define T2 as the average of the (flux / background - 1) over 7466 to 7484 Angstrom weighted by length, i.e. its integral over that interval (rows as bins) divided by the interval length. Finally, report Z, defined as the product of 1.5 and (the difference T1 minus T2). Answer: -0.19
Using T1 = -0.09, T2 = 0.04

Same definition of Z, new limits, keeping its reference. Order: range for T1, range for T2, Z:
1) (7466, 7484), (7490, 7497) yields 0.24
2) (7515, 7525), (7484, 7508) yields 0.26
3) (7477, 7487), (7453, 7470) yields 0.01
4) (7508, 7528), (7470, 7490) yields 0.08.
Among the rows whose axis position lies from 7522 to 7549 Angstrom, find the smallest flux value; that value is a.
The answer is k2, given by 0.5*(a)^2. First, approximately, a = 22.89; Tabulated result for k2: 262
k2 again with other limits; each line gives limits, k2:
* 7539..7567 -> 247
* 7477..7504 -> 227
